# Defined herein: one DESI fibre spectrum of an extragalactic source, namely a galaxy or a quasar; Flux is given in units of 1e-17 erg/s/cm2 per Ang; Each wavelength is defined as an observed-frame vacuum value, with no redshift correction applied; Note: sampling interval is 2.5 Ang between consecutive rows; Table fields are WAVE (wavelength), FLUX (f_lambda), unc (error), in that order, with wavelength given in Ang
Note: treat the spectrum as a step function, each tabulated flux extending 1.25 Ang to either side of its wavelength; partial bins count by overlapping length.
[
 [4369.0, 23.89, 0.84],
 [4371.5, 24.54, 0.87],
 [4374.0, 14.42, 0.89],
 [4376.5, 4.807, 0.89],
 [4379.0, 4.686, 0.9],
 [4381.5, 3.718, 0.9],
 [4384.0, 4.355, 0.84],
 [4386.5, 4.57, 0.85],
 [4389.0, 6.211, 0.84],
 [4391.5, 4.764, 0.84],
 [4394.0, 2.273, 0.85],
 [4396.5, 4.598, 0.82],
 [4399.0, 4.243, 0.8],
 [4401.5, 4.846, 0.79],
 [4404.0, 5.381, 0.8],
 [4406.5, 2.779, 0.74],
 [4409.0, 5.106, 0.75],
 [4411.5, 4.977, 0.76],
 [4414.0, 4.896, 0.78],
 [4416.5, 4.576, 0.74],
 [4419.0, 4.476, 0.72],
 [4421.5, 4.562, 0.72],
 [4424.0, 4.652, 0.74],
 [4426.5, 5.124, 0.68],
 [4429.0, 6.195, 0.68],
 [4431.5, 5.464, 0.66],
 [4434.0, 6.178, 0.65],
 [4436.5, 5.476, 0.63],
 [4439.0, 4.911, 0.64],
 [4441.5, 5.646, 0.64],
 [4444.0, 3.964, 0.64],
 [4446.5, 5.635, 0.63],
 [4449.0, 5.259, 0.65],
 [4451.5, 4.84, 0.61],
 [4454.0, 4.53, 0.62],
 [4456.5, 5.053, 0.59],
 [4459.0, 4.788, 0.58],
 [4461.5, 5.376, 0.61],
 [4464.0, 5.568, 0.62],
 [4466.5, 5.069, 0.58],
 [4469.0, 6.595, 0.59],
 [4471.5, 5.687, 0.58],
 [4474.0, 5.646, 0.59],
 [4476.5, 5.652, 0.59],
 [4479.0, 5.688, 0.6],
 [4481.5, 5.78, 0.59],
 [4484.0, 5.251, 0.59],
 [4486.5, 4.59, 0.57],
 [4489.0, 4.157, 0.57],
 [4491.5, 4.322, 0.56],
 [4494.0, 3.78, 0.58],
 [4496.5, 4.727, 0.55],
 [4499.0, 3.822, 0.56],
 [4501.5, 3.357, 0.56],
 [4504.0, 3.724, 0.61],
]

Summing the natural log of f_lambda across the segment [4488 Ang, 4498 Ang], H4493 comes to 6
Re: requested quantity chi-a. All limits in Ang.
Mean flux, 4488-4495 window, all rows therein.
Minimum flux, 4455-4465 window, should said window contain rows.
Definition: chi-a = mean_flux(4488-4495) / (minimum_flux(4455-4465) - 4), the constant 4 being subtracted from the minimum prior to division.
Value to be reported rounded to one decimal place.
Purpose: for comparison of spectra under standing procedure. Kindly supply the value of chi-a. 5.2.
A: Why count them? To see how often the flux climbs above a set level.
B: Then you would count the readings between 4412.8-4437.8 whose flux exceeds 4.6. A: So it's 7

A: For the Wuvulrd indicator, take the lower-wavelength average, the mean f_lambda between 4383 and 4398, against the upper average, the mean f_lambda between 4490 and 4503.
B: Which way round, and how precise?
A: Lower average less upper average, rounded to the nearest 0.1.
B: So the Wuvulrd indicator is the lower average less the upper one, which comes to 0.5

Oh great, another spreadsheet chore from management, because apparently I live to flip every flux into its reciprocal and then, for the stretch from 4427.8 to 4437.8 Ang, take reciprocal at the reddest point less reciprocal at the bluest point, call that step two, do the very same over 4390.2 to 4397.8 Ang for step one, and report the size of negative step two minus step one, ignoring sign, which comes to 0.029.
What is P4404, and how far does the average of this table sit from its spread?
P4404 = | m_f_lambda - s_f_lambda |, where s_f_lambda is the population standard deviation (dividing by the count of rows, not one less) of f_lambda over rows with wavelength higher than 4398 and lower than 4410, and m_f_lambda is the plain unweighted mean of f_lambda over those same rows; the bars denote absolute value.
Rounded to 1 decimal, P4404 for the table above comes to 3.5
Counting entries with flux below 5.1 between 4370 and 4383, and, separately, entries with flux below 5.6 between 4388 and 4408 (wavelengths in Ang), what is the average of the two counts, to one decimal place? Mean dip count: 5.0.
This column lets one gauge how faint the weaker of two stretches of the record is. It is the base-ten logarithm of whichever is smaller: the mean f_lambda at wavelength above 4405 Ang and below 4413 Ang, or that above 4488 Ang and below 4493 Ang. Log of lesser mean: 0.63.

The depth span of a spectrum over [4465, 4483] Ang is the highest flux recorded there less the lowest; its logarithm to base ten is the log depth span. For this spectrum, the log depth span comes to 0.18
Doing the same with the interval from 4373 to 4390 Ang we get 1.03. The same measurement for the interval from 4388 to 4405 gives 0.60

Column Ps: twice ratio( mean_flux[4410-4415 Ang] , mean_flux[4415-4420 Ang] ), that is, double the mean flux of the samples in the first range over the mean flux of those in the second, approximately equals 2.18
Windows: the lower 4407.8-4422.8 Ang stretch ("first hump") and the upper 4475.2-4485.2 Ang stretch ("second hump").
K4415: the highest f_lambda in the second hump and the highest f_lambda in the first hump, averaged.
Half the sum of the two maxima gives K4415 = 5.4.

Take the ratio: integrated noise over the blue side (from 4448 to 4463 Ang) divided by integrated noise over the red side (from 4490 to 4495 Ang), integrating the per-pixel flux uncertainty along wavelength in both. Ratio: 3.2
